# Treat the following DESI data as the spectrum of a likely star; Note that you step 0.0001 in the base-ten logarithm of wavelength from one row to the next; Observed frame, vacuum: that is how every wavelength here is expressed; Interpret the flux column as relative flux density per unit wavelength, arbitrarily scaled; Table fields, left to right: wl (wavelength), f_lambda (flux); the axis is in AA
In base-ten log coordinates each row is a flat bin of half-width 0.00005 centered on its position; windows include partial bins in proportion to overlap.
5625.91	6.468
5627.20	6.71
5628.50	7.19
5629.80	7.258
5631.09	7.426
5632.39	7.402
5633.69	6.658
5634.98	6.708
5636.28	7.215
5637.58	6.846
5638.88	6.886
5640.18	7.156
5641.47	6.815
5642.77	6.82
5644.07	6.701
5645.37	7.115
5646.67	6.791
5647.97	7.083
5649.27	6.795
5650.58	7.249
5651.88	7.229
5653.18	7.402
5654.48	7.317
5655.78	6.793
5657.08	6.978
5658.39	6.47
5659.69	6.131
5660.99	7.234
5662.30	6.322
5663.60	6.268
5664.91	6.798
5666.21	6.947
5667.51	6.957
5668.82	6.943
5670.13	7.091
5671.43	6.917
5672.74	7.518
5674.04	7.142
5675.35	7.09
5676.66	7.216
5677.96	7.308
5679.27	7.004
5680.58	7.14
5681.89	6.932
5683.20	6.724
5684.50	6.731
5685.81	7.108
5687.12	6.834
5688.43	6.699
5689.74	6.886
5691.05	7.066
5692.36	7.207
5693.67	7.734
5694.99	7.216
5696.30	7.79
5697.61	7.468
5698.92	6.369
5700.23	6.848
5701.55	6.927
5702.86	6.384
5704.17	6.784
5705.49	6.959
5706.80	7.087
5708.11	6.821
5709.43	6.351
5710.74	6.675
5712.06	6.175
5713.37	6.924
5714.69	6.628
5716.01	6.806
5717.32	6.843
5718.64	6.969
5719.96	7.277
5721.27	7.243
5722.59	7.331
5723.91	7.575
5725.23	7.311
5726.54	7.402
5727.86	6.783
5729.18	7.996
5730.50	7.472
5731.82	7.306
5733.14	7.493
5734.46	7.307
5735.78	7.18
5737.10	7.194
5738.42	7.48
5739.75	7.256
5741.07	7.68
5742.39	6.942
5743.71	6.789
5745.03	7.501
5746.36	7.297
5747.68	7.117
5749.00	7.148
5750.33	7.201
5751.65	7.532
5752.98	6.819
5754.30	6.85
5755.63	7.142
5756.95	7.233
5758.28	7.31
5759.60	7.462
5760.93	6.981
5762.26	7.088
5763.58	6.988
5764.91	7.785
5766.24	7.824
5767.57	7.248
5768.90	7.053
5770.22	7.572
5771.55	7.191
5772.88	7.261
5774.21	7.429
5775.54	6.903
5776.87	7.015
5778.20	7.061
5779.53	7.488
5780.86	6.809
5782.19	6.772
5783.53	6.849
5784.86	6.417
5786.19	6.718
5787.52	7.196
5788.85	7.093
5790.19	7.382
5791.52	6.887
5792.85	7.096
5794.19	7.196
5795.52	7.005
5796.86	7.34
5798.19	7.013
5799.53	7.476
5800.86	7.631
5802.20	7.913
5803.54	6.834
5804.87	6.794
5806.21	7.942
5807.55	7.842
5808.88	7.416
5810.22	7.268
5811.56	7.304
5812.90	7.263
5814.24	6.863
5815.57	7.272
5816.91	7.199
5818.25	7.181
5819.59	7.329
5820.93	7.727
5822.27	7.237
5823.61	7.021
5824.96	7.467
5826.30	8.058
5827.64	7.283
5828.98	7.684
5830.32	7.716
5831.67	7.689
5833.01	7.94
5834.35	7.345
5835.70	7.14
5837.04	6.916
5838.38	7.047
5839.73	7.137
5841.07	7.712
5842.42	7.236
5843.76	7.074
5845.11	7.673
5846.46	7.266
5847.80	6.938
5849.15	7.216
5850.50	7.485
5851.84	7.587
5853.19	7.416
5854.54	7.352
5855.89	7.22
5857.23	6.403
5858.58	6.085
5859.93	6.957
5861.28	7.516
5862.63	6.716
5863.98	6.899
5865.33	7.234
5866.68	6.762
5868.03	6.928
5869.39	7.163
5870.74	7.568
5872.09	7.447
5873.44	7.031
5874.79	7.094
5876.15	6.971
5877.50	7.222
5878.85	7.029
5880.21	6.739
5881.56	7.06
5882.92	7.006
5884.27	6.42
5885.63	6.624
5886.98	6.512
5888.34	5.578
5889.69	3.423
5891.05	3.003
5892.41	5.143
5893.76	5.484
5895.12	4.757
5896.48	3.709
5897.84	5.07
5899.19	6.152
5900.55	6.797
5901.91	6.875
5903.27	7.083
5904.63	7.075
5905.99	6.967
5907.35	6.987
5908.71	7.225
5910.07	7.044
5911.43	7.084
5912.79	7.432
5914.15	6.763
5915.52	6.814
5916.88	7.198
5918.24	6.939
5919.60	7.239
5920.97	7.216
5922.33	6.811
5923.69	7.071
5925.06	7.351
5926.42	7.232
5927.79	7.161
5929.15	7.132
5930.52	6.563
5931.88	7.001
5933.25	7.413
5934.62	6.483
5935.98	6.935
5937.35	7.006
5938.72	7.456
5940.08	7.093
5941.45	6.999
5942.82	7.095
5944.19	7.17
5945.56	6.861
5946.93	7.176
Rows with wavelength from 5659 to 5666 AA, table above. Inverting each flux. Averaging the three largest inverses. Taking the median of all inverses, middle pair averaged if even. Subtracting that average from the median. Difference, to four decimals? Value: -0.0021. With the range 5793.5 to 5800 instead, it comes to -0.0025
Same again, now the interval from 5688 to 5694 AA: -0.0038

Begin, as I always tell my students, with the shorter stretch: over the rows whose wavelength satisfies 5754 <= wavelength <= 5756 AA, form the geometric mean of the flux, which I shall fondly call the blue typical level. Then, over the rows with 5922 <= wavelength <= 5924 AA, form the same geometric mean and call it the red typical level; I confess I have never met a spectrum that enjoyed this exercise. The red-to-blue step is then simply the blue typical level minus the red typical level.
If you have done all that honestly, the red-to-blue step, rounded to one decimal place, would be 0.1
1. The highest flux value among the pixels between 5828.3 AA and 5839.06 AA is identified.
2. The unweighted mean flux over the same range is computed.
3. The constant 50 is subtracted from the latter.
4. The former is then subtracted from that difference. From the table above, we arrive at -50.5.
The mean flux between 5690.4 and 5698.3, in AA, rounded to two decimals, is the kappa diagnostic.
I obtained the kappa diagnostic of 7.41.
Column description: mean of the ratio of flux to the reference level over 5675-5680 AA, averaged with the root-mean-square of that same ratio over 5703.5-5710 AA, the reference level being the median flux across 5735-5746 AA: 0.966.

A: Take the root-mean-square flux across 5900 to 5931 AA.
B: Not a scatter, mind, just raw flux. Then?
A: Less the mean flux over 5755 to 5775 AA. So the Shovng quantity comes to -0.3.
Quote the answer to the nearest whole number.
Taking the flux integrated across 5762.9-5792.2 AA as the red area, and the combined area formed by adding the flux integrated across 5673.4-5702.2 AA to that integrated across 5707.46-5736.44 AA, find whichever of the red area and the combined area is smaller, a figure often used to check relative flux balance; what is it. 209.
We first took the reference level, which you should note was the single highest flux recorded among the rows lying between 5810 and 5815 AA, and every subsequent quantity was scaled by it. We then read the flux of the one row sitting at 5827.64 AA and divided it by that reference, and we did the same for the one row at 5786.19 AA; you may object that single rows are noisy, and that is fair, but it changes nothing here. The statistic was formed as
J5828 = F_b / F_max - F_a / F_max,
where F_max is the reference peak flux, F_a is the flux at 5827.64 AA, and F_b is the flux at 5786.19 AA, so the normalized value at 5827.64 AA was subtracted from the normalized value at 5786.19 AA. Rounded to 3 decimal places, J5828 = -0.077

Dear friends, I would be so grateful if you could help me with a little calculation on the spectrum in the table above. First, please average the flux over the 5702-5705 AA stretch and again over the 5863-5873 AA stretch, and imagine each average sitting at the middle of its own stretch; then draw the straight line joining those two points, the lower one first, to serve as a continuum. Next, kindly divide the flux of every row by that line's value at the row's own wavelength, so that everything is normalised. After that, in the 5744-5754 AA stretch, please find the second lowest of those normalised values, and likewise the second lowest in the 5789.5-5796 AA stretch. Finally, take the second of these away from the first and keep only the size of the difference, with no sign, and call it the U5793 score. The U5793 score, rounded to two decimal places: 0.04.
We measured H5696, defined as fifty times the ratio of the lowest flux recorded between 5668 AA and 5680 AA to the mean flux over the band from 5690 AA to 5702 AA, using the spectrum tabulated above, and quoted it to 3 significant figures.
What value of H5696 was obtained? 48.2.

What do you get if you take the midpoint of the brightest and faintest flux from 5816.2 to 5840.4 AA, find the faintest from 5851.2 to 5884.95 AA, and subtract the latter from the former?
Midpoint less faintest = 1.4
